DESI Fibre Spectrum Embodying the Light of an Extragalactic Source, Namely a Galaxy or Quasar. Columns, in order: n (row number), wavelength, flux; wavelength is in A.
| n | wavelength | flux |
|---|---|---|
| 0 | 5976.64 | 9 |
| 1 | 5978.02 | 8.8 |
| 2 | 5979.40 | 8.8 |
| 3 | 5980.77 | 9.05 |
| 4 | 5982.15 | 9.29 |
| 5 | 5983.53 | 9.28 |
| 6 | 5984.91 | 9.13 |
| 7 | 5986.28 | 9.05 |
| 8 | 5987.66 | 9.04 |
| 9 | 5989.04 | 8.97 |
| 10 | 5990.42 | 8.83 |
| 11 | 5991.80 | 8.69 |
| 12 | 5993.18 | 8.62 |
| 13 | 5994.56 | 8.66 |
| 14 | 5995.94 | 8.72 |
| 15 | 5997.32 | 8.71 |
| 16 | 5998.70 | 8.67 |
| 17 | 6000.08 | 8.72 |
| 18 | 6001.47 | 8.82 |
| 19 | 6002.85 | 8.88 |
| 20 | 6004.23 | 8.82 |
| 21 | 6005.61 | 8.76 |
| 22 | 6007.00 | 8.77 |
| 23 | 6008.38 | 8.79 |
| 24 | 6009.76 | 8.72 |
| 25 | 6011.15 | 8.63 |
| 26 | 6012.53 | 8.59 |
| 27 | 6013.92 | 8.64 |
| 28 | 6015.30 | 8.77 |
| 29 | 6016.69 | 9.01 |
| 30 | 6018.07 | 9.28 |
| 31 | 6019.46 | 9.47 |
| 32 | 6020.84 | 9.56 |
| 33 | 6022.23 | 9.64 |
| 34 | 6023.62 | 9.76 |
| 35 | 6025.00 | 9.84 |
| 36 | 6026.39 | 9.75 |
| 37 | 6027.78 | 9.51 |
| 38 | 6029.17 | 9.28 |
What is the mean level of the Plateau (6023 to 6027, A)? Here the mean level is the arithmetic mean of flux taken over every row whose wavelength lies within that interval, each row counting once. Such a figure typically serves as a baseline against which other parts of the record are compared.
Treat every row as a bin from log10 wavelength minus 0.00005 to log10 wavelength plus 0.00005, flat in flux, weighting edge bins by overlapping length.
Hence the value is 9.8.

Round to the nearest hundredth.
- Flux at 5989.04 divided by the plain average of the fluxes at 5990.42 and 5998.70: 1.03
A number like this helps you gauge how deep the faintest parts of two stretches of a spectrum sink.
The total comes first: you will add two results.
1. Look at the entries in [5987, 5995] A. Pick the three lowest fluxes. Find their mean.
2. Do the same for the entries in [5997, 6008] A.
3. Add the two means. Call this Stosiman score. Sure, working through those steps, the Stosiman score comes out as 17.4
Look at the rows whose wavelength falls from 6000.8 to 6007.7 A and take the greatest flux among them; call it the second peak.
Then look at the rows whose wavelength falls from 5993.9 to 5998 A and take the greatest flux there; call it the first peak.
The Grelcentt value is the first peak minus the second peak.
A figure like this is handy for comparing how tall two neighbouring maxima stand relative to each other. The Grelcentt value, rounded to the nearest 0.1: -0.2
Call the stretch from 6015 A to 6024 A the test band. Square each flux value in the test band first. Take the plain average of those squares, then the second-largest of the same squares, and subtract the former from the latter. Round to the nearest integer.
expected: 5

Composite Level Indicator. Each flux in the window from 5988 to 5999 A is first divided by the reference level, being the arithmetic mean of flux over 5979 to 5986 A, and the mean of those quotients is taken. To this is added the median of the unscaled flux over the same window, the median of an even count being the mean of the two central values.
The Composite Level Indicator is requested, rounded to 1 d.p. 9.7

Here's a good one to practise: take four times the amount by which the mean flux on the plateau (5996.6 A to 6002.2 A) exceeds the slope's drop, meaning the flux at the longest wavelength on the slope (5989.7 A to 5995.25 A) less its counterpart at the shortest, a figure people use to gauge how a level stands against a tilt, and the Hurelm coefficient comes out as 35.6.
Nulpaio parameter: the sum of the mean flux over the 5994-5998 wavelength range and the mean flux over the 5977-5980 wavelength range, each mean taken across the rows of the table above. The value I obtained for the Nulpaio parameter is 17.5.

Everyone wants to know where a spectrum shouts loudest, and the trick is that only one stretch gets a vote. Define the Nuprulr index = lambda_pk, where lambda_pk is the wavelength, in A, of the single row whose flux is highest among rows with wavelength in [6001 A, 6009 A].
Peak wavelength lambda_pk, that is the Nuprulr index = 6002.85 A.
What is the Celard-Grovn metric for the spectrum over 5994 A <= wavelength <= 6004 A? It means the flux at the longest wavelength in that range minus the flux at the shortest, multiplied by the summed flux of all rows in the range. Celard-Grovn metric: 13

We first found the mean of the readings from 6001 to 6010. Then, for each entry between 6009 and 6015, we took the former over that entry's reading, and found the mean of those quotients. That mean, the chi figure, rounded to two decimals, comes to 1.02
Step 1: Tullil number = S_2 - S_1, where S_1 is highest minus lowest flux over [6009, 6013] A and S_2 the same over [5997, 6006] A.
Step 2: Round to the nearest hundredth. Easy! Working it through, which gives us 0.08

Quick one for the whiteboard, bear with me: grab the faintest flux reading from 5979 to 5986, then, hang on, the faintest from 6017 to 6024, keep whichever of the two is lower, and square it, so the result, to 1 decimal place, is 77.4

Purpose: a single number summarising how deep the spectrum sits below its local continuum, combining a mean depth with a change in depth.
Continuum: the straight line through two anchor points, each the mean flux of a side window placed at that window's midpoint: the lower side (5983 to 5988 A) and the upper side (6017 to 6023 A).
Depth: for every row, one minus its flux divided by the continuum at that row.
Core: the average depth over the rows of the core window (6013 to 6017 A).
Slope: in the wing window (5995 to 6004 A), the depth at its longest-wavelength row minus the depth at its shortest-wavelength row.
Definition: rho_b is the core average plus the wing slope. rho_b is 0.057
